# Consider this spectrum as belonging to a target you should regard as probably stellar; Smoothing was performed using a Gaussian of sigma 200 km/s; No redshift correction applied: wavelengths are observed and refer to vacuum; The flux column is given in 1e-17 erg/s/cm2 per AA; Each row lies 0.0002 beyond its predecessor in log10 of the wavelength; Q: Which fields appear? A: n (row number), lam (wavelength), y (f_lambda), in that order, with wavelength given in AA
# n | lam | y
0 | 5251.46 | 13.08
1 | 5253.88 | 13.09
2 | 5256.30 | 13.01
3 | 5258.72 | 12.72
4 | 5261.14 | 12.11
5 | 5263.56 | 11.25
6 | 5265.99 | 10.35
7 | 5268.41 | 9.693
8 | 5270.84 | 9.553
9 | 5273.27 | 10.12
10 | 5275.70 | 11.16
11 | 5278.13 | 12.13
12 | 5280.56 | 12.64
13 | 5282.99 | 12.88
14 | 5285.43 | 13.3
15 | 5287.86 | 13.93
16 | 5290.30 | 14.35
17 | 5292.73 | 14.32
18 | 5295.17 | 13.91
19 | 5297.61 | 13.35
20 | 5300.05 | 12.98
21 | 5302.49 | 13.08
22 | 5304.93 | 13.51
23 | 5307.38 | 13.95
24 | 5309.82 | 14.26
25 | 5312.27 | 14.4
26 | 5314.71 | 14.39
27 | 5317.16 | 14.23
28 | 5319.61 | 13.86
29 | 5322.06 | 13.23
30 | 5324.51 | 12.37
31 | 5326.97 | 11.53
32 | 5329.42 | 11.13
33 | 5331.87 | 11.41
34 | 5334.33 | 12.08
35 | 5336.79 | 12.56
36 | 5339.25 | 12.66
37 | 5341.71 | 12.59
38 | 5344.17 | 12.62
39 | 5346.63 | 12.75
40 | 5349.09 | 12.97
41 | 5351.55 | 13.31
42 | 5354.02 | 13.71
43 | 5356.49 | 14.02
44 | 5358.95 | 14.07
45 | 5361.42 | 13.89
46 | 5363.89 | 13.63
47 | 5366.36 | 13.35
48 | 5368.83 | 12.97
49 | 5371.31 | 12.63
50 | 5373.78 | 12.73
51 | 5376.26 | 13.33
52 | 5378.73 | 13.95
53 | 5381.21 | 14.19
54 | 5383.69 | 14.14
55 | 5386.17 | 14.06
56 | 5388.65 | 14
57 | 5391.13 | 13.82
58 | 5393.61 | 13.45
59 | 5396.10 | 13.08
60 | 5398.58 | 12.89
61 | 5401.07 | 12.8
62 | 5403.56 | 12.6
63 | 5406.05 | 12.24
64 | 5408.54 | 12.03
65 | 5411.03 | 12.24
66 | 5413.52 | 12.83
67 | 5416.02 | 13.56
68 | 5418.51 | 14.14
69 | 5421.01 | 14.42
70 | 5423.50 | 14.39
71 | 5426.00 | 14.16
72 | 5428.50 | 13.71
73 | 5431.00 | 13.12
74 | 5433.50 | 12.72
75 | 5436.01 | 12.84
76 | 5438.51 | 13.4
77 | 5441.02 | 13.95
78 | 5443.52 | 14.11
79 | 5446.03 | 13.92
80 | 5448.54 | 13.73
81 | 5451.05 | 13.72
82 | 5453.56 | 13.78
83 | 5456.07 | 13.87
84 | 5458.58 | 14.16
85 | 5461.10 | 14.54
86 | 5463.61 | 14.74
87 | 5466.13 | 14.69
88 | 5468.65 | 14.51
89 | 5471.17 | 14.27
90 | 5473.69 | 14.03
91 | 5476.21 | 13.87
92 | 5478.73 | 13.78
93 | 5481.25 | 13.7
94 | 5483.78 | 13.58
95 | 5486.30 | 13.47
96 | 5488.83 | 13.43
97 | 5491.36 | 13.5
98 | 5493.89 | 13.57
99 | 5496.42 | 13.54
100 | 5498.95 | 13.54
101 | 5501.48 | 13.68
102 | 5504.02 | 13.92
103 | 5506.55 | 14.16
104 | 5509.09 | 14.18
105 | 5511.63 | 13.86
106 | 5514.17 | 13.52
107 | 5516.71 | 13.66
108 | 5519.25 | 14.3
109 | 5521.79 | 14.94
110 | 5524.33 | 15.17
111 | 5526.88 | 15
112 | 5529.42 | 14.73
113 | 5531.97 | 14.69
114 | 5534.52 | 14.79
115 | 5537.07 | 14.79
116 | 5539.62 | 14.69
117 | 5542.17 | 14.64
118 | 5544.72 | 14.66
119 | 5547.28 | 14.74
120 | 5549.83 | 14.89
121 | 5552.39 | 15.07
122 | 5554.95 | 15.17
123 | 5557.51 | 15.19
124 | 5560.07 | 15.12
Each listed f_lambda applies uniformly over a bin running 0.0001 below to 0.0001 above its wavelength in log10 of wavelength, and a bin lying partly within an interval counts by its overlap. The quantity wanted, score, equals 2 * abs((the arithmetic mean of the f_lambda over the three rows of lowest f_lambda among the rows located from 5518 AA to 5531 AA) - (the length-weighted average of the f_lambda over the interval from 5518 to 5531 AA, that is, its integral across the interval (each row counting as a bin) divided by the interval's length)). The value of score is 0.35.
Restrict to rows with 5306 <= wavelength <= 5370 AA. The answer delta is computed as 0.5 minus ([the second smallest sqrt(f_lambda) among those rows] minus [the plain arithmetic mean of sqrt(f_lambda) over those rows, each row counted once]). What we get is 0.75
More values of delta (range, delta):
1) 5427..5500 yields 0.63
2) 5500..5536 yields 0.59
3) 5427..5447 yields 0.59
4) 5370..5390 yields 0.62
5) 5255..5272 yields 0.73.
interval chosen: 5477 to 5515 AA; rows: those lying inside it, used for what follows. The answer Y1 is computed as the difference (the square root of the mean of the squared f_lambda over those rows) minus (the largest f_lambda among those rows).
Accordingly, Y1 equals -0.5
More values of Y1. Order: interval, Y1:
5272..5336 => -1.3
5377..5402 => -0.5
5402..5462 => -1.0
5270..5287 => -1.5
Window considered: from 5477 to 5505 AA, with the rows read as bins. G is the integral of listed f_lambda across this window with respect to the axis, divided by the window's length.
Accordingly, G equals 13.6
